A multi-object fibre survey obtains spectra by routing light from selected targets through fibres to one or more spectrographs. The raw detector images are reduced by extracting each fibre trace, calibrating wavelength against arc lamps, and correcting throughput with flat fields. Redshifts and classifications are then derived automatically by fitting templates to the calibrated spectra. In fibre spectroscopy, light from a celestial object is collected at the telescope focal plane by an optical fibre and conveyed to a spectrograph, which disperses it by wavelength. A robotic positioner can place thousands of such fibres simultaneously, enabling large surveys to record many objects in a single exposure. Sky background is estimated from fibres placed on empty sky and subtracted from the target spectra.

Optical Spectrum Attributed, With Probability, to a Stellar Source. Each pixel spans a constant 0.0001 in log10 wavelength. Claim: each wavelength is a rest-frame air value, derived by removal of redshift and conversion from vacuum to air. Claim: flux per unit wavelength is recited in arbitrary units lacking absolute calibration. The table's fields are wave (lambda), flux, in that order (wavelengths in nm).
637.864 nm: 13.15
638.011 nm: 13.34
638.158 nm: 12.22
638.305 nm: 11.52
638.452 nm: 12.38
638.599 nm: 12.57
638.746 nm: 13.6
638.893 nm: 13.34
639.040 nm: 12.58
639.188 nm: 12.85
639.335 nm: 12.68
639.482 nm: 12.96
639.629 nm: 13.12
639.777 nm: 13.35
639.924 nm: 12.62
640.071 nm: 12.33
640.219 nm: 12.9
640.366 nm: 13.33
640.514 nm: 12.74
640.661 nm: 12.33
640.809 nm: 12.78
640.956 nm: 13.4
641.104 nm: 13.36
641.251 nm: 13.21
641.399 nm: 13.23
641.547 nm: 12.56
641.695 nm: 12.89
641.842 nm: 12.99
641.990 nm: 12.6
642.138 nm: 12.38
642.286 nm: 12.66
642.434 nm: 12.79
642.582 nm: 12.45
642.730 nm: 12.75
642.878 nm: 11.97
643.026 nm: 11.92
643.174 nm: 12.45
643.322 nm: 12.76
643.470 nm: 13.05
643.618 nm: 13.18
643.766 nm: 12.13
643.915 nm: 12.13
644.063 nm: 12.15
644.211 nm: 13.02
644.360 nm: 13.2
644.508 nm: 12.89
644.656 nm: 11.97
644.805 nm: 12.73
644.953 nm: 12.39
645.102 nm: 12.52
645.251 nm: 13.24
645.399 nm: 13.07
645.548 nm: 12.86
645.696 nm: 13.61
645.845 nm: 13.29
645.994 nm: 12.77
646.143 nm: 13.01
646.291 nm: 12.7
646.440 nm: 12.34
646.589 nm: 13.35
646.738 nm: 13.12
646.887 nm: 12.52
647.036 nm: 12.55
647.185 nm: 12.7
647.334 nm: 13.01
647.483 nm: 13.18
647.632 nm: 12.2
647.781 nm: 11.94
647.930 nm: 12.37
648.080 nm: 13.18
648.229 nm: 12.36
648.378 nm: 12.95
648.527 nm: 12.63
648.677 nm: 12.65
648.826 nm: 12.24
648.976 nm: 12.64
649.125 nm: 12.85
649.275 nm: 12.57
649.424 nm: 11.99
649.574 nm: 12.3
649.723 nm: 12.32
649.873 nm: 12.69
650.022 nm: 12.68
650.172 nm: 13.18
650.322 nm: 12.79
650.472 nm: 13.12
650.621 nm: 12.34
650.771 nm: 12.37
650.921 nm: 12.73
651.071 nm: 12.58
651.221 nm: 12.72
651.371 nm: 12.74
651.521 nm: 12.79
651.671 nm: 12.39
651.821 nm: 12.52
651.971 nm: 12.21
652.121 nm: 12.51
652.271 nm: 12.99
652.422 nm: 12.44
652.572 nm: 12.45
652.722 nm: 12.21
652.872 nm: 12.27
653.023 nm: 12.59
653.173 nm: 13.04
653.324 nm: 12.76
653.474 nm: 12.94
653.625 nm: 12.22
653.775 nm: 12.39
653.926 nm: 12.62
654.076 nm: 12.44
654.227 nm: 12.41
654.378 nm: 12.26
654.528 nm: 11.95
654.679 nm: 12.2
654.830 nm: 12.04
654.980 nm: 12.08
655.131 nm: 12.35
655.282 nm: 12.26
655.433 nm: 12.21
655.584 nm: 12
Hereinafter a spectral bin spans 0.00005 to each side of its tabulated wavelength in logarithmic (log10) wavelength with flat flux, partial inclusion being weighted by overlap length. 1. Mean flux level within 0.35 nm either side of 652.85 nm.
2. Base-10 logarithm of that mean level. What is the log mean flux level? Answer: 1.10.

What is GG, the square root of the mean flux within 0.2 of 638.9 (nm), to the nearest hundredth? 3.63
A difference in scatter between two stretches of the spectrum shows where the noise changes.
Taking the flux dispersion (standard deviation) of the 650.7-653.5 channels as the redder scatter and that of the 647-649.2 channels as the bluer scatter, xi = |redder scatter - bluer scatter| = 0.11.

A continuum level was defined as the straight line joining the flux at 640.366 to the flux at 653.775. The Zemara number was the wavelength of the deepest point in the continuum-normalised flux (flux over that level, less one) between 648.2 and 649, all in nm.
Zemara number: 648.826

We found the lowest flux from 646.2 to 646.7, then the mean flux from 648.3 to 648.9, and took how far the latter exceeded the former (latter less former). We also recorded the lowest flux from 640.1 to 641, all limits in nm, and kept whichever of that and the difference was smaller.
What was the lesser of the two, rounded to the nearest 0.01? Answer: 0.28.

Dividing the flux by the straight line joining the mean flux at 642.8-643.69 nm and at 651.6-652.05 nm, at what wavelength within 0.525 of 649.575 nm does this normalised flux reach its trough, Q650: 649.424 nm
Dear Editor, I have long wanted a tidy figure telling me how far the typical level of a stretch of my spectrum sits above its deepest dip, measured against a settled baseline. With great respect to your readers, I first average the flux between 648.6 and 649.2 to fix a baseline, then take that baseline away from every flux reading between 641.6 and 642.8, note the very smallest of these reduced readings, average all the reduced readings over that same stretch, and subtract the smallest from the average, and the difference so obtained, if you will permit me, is 0.31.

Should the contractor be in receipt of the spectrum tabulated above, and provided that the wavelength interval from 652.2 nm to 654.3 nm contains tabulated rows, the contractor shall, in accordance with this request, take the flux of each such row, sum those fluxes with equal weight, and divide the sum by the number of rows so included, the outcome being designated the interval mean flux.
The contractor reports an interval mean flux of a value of 12.6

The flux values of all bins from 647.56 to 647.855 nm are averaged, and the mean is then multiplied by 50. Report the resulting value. 604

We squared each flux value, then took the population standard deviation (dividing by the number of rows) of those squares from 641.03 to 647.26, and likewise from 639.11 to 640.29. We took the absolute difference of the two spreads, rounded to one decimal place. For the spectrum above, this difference 3.0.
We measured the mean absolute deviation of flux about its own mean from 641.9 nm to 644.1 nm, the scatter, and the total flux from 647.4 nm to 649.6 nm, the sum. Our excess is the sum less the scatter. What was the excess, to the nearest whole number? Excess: 188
